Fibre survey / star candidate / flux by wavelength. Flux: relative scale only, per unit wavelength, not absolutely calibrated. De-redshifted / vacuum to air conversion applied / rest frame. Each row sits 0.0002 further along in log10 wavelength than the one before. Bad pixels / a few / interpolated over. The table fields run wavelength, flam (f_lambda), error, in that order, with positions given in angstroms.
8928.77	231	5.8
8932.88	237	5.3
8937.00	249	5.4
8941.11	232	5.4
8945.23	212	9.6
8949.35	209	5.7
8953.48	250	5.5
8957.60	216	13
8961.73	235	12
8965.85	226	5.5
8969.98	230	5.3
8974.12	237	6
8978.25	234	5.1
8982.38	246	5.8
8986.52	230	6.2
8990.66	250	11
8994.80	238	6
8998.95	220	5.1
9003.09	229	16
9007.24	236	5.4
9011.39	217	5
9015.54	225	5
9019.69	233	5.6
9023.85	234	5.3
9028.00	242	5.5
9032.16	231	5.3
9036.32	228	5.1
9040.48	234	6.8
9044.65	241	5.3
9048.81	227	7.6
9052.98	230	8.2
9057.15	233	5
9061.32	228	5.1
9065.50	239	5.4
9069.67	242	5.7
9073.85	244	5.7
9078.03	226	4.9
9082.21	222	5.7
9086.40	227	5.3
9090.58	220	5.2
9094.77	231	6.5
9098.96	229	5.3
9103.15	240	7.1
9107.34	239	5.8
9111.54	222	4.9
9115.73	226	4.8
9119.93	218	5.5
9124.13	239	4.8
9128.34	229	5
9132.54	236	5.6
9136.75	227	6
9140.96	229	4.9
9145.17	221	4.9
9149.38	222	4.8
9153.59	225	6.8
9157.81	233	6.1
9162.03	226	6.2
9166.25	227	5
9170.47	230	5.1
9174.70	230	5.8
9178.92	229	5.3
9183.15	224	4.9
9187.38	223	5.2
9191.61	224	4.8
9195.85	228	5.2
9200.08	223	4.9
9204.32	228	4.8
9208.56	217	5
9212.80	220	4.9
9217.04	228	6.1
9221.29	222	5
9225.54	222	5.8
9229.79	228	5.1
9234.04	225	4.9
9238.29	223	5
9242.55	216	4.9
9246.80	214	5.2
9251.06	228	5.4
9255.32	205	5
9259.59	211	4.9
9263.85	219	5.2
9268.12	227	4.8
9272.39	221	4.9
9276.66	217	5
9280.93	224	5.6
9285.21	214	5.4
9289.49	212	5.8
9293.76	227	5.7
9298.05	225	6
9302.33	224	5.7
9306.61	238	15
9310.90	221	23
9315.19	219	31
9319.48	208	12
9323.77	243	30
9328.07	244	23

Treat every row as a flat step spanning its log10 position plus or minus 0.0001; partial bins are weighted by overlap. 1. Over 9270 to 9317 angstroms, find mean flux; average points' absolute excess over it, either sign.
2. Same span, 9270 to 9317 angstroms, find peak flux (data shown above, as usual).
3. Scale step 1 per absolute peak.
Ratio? 0.021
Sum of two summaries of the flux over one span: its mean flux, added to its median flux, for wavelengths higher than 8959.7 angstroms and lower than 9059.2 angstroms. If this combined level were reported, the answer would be 466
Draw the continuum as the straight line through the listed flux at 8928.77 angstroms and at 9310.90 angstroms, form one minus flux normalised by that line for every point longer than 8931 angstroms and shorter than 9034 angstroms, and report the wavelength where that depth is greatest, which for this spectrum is 8949.35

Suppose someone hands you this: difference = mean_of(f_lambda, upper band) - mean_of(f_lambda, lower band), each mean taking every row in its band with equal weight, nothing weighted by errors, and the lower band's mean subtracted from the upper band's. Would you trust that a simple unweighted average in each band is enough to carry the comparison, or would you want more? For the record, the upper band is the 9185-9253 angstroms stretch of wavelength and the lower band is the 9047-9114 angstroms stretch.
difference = -8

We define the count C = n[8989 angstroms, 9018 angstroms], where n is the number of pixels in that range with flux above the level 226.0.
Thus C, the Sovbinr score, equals 4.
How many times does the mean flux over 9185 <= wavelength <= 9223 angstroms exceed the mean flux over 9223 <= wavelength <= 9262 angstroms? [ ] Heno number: 1.02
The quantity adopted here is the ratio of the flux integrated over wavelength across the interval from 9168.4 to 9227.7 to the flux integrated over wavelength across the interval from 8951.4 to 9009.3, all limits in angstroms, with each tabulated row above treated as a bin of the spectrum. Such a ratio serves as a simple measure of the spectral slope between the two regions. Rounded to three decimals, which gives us 0.984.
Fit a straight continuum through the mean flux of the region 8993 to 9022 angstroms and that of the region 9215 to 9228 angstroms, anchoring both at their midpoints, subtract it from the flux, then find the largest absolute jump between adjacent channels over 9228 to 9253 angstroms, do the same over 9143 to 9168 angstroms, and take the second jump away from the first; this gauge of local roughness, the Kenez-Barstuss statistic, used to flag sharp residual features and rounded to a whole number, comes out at 6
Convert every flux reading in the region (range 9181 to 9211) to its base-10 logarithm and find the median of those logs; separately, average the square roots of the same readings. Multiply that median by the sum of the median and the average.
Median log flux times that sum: 40.7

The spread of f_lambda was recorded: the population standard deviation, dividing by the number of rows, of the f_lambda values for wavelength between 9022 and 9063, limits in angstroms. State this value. 5.0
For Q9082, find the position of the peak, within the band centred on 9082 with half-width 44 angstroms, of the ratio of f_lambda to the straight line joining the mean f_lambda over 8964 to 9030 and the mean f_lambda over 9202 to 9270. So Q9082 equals 9073.85 angstroms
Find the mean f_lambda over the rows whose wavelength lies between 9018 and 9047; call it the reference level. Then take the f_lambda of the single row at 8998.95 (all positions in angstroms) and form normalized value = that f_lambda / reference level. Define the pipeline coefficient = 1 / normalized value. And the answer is 1.07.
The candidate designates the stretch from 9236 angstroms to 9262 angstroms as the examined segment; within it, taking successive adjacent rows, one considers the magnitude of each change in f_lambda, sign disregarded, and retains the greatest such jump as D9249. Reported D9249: 23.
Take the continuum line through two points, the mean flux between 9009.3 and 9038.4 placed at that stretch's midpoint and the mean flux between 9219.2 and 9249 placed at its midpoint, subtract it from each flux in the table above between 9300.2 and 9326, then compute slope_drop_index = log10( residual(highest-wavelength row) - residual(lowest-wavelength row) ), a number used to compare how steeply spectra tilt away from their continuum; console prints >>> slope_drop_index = 1.3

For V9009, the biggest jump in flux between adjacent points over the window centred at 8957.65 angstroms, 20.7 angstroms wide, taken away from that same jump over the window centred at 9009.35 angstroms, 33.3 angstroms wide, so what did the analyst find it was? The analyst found -22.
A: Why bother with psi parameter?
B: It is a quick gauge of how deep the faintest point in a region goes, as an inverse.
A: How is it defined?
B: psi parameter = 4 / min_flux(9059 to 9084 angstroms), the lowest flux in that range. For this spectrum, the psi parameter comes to 0.0180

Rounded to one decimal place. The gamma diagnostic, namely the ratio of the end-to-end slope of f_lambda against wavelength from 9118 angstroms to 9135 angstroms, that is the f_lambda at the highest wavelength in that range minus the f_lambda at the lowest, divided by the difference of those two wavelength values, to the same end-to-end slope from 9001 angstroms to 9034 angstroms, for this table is 20.7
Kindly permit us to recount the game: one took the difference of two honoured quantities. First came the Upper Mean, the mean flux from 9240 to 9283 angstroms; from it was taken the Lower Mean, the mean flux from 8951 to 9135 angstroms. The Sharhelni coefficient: -14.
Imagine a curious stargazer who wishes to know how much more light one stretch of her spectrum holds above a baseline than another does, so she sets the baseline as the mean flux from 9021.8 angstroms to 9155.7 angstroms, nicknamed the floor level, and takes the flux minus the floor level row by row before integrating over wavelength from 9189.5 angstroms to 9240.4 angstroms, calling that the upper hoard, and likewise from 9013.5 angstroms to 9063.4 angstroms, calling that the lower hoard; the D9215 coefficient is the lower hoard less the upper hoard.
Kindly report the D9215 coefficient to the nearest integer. 414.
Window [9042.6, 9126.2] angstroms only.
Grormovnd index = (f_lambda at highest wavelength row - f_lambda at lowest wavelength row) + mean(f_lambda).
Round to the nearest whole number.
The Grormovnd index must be 229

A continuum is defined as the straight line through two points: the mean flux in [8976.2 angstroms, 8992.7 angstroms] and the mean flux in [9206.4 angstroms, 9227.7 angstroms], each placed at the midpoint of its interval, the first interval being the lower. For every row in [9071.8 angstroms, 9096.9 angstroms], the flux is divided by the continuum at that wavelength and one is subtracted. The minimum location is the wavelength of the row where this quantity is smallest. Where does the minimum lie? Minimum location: 9090.58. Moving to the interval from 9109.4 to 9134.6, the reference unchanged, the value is 9119.93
